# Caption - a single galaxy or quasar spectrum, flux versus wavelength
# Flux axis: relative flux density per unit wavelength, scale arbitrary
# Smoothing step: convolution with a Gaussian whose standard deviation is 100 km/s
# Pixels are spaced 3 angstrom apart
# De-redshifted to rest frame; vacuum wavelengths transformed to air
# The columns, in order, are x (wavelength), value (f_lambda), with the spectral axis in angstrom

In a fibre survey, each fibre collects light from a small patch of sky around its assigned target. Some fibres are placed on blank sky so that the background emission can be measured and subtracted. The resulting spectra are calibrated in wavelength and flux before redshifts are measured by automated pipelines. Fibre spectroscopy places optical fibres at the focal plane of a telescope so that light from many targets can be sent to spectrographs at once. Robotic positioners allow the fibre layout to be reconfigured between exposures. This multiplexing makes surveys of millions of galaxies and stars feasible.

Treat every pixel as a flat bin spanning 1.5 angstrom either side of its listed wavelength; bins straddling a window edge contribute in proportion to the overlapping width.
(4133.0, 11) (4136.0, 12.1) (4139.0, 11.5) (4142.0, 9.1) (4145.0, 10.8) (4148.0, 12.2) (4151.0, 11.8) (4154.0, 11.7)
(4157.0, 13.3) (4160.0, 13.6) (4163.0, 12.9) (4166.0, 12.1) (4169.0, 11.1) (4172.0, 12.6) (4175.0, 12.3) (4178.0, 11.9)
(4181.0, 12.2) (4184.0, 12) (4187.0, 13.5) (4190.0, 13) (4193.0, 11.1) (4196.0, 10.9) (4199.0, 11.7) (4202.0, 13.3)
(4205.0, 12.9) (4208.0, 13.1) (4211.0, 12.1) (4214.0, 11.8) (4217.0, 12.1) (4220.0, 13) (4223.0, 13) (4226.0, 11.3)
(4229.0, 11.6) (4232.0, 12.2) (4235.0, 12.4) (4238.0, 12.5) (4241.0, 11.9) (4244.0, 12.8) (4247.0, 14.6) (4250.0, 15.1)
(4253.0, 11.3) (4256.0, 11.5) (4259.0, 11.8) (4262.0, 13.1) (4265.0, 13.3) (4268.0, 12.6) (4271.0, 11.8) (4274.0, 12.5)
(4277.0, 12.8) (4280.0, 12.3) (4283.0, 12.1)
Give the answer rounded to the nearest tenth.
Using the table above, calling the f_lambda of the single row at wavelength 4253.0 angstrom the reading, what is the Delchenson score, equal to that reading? 11.3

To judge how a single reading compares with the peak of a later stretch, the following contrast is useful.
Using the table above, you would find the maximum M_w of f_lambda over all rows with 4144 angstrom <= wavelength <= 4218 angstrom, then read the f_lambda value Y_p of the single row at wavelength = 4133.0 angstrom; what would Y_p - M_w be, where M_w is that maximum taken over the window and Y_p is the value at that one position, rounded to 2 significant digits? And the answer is -2.6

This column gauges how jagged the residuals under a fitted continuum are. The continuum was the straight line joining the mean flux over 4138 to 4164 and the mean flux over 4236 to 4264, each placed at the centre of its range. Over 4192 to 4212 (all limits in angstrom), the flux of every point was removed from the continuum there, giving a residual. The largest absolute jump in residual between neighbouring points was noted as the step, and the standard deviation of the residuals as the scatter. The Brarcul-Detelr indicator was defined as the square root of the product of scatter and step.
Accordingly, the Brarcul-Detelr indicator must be 1.2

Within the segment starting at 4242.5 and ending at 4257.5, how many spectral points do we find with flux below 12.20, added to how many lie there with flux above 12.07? 5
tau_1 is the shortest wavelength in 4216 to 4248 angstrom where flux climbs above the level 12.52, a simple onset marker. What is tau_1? 4220.0 angstrom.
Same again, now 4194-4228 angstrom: 4202.0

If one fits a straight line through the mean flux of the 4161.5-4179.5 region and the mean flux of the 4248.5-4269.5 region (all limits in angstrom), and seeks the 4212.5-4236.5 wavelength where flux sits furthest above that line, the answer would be 4220.0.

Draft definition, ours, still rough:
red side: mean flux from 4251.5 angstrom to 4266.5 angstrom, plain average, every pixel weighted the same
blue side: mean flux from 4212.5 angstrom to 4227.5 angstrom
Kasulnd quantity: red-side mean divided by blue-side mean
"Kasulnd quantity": 1.00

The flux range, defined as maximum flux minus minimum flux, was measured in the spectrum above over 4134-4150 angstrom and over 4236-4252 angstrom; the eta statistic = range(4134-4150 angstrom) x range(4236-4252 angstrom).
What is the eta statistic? 10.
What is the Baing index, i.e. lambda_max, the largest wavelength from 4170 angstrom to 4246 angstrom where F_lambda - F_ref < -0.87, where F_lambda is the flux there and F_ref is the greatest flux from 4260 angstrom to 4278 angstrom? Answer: 4241.0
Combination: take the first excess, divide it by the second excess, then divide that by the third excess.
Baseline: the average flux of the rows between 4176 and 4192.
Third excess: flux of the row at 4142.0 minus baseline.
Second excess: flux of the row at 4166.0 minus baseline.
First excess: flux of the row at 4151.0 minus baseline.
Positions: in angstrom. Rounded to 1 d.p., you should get -0.5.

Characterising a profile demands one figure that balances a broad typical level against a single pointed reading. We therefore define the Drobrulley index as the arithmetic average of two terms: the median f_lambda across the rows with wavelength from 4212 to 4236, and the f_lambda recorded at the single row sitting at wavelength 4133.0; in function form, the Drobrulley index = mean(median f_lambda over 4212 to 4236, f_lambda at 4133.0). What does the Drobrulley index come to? 11.6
